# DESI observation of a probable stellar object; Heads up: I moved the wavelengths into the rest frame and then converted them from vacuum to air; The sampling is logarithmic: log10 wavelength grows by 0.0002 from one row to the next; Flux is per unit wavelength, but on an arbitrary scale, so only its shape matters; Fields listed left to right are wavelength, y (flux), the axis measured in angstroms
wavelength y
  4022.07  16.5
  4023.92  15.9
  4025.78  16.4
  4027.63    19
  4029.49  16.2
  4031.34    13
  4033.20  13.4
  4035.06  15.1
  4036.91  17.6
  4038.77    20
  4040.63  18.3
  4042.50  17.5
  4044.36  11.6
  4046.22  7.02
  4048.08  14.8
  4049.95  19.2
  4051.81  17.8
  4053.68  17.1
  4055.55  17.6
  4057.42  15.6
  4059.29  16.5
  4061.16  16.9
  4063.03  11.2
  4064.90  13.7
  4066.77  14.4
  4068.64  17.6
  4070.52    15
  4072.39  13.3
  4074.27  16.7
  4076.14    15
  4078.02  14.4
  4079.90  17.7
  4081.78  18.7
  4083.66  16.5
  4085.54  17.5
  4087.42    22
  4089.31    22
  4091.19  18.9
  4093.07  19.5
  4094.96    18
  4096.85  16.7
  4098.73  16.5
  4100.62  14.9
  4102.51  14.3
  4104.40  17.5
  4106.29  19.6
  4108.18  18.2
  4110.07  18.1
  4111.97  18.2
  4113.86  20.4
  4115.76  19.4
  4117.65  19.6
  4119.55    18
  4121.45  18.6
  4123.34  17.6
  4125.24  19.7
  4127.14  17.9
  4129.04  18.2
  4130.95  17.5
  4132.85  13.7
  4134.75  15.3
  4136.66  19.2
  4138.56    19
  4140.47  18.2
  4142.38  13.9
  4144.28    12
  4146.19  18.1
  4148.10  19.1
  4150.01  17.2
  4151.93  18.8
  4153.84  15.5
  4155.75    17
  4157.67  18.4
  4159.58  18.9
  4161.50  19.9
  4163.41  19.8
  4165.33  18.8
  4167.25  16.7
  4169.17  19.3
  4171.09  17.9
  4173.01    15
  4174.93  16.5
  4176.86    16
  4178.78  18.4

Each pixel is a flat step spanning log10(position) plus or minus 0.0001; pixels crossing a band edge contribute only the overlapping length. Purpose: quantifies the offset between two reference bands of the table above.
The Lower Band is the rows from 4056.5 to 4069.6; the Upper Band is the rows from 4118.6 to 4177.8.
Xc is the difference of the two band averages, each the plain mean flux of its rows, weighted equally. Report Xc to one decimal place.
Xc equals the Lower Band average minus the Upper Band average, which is -2.3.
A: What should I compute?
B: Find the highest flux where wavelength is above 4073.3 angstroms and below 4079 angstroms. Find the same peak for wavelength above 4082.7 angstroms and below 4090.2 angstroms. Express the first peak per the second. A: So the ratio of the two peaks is 0.76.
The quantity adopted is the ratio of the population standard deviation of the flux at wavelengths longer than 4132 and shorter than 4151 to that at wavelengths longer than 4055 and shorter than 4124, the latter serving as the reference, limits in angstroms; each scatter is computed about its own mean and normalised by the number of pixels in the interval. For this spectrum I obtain 1.1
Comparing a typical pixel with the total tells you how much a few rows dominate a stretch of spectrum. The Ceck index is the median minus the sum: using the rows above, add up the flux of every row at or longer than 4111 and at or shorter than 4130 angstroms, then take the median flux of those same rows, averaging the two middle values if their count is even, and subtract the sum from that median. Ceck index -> -169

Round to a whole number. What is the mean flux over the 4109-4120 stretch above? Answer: 19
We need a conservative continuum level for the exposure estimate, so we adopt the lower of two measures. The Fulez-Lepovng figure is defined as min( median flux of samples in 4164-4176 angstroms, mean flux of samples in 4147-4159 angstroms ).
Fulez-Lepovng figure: 17.3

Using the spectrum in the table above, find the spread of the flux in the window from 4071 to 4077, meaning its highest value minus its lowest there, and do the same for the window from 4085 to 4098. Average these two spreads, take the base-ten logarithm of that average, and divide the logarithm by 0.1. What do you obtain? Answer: 6.4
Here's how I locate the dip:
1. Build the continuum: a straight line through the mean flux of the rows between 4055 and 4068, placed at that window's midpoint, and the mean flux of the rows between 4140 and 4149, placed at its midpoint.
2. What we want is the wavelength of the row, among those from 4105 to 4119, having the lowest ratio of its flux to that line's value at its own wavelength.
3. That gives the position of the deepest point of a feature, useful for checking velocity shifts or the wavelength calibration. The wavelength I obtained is 4110.07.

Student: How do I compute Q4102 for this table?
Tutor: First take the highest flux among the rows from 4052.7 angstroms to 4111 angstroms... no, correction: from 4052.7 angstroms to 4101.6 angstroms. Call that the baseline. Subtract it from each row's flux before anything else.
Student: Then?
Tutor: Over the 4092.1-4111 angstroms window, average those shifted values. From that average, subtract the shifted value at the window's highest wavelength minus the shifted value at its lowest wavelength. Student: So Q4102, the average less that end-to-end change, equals -3.3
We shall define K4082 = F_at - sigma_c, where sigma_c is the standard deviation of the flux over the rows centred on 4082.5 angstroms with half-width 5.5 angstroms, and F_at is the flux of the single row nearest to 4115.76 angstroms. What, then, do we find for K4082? 17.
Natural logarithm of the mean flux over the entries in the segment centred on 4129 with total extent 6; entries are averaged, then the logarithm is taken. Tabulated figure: 2.88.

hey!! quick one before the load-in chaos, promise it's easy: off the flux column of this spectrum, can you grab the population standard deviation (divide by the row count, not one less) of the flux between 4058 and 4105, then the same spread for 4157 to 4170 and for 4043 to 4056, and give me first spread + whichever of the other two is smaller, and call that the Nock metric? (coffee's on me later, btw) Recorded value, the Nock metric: 3.48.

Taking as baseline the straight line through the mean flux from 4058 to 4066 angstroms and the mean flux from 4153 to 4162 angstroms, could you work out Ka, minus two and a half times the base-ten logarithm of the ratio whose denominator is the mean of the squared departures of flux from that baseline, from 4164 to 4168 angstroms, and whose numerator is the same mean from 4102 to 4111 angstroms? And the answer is -1.3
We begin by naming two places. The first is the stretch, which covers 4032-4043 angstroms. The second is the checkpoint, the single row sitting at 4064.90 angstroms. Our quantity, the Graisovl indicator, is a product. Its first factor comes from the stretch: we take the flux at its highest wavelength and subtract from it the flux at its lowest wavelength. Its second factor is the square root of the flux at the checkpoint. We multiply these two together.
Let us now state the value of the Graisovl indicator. 15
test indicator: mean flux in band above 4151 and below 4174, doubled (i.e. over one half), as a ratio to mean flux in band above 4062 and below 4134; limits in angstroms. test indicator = 2.08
